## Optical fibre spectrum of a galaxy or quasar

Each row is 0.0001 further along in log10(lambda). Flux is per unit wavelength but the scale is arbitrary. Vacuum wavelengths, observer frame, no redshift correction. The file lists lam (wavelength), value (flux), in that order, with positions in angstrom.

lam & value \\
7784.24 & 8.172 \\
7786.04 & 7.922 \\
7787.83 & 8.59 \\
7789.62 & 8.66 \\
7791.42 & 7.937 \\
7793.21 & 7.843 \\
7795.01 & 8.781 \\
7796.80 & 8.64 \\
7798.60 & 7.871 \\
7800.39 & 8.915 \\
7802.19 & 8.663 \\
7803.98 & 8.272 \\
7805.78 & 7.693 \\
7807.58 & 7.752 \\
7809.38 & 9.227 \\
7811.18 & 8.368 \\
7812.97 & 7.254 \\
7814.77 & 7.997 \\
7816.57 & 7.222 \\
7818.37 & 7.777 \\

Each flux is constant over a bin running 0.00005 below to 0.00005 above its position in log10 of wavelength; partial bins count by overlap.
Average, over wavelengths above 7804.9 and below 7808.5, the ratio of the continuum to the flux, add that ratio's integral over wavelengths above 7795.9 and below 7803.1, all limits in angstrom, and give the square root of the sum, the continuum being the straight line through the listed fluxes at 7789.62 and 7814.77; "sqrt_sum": 2.86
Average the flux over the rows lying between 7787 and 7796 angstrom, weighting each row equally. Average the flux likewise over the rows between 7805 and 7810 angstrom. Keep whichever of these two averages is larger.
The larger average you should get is 8.36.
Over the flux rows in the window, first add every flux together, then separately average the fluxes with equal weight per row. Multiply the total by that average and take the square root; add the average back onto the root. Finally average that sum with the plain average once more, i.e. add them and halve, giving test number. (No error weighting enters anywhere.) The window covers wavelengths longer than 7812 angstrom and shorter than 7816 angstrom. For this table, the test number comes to 13.0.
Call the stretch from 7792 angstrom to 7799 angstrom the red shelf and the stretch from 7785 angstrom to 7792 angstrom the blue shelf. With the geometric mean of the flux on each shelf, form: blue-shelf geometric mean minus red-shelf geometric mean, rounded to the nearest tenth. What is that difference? 0.0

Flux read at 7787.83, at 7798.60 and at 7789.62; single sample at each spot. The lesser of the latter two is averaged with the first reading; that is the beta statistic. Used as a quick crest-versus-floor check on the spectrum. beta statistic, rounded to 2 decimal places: 8.23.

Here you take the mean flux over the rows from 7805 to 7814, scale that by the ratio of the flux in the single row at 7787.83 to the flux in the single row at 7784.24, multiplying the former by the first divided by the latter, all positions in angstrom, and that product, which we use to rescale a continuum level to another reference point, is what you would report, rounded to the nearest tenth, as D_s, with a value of 8.5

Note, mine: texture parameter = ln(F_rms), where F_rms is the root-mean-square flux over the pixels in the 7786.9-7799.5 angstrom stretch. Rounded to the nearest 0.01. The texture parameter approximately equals 2.12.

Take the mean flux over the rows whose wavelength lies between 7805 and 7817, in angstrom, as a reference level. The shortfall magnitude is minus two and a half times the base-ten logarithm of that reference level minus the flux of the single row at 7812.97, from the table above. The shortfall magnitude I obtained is 0.4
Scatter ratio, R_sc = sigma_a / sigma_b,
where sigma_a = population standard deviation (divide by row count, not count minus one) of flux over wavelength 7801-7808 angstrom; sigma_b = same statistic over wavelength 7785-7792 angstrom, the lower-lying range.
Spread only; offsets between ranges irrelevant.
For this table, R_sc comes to 1.14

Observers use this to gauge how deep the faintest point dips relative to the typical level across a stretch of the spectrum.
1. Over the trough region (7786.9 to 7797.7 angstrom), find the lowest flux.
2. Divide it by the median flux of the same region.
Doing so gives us 0.910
